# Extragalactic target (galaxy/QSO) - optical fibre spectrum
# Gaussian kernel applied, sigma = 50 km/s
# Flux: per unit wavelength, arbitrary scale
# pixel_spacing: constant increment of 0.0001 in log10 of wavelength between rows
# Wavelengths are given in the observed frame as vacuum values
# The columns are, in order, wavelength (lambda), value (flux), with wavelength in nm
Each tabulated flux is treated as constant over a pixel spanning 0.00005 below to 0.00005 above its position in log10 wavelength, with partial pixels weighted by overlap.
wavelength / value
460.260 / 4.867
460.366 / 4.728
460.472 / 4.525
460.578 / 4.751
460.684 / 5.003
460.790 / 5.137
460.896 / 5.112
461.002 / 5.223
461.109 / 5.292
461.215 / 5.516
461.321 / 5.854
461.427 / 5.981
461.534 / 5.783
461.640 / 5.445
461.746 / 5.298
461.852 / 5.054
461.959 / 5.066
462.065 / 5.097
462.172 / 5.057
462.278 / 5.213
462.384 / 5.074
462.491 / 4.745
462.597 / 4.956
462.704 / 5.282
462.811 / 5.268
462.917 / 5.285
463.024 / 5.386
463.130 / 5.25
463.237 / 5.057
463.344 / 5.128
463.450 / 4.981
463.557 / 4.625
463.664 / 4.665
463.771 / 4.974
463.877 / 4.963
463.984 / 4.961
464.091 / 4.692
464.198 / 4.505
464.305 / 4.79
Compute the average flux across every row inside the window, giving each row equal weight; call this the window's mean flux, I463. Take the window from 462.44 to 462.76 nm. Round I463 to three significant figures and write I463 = 4.99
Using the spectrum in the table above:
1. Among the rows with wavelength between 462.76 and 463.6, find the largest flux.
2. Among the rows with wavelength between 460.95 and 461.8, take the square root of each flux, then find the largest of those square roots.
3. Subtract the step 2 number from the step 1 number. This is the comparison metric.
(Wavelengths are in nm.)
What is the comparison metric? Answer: 2.94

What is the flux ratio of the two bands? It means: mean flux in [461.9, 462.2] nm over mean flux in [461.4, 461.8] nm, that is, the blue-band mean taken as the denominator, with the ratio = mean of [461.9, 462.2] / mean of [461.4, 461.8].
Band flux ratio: 0.90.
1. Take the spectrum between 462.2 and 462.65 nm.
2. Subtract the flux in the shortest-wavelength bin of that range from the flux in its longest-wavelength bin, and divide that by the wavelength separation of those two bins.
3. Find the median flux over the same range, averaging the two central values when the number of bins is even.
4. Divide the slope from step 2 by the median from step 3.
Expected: -0.16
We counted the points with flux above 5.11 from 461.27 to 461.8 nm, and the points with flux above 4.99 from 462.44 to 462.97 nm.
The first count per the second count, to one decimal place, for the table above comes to 1.7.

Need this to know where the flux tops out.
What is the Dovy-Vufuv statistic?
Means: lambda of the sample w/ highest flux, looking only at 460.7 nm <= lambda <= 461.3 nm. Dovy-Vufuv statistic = 461.215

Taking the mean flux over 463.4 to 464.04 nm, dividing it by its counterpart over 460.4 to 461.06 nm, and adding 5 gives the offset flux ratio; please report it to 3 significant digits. 5.98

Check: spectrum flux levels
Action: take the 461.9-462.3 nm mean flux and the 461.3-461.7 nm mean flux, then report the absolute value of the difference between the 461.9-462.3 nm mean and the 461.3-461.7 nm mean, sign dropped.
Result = 0.66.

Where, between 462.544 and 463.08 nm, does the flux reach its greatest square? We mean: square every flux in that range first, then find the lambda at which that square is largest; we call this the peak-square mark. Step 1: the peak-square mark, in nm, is 463.024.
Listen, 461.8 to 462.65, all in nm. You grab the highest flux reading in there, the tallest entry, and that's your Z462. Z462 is 5.213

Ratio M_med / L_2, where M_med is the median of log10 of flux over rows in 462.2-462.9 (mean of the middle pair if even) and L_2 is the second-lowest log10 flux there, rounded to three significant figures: 1.02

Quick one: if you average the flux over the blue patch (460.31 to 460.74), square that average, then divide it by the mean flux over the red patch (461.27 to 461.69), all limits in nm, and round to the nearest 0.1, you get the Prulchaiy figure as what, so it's 3.9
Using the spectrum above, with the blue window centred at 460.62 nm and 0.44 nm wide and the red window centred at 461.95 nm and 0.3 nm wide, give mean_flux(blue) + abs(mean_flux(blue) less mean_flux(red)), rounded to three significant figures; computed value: 5.07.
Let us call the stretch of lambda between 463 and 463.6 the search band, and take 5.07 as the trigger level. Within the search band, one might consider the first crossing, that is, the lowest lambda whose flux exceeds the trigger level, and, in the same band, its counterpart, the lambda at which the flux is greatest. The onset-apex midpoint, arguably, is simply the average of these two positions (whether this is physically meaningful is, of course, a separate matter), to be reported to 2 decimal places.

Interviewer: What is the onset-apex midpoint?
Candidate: 463.02 nm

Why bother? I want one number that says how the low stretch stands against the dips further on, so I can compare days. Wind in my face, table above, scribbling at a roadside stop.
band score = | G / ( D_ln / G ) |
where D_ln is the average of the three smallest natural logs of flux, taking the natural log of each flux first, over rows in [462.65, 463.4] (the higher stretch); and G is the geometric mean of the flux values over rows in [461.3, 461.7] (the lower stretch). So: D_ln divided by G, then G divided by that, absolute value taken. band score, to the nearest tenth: 20.3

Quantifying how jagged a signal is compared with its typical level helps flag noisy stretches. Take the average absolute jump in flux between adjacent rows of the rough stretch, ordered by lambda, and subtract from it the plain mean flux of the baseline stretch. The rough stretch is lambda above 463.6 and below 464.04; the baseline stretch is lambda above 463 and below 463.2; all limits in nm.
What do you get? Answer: -5.2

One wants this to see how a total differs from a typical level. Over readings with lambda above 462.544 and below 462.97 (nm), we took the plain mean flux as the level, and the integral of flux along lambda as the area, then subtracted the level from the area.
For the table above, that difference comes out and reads -2.98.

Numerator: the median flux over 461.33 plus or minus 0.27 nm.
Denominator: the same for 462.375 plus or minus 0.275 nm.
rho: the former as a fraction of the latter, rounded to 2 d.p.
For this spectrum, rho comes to 1.14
